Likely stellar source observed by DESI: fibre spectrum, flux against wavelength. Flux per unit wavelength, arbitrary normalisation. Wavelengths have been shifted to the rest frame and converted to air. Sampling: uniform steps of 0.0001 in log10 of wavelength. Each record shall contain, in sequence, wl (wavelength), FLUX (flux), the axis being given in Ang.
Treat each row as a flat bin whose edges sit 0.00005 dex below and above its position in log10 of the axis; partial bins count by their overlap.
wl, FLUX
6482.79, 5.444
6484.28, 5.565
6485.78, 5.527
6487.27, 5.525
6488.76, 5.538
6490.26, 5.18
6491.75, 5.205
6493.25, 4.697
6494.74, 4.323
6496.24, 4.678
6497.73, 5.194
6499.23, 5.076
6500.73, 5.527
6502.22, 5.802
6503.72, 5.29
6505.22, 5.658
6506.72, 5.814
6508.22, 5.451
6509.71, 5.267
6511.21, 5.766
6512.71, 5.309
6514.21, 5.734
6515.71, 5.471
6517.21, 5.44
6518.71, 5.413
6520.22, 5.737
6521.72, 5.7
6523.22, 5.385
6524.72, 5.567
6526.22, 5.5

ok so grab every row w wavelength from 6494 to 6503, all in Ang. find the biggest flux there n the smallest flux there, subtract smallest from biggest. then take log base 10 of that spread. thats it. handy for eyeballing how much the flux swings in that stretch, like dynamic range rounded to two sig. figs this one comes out 0.17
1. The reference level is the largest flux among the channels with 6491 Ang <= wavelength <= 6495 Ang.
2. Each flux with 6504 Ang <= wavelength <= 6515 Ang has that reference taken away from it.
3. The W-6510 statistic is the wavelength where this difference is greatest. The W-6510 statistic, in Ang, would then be 6506.72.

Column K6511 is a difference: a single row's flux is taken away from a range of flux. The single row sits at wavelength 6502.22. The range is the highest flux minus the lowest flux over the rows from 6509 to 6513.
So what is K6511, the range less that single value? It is -5.30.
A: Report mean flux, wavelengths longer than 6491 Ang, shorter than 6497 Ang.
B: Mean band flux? 4.73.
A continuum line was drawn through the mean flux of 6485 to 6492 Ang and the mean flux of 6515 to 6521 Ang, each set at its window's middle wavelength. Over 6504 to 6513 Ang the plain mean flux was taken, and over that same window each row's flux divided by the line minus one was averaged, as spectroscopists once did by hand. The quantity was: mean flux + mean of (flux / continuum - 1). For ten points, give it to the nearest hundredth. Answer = 5.56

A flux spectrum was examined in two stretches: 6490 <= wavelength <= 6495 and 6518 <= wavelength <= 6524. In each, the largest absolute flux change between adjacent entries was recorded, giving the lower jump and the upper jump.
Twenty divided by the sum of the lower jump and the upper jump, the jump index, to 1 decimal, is 24.0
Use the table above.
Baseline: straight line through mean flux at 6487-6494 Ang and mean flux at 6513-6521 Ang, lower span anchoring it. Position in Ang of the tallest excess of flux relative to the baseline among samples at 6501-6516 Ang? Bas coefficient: 6502.22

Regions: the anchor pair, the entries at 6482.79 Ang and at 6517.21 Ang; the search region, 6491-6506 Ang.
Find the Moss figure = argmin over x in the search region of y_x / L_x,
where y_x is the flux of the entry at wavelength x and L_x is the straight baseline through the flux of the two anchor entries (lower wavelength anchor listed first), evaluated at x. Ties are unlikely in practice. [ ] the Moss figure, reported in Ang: 6494.74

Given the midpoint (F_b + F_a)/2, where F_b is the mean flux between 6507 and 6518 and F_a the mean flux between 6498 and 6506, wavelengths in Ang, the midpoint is 5.48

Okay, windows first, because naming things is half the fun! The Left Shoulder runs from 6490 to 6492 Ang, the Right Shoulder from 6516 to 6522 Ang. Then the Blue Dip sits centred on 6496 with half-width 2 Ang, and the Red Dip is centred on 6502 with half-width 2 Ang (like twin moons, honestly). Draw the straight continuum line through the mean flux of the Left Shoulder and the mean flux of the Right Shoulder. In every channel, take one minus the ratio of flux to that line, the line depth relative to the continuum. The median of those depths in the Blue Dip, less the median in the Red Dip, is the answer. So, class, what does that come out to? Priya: 0.15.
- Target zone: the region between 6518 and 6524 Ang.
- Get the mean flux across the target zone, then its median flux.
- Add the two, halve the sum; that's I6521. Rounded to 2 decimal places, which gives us 5.56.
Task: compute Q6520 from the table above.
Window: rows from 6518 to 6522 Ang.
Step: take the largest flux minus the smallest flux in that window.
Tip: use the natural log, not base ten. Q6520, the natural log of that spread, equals -1.1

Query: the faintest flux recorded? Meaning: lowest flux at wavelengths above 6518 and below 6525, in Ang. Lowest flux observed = 5.385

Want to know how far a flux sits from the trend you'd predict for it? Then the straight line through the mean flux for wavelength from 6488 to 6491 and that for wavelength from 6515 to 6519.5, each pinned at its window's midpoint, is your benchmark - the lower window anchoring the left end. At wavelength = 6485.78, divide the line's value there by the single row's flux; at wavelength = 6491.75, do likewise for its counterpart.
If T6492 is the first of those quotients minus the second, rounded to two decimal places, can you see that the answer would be -0.06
